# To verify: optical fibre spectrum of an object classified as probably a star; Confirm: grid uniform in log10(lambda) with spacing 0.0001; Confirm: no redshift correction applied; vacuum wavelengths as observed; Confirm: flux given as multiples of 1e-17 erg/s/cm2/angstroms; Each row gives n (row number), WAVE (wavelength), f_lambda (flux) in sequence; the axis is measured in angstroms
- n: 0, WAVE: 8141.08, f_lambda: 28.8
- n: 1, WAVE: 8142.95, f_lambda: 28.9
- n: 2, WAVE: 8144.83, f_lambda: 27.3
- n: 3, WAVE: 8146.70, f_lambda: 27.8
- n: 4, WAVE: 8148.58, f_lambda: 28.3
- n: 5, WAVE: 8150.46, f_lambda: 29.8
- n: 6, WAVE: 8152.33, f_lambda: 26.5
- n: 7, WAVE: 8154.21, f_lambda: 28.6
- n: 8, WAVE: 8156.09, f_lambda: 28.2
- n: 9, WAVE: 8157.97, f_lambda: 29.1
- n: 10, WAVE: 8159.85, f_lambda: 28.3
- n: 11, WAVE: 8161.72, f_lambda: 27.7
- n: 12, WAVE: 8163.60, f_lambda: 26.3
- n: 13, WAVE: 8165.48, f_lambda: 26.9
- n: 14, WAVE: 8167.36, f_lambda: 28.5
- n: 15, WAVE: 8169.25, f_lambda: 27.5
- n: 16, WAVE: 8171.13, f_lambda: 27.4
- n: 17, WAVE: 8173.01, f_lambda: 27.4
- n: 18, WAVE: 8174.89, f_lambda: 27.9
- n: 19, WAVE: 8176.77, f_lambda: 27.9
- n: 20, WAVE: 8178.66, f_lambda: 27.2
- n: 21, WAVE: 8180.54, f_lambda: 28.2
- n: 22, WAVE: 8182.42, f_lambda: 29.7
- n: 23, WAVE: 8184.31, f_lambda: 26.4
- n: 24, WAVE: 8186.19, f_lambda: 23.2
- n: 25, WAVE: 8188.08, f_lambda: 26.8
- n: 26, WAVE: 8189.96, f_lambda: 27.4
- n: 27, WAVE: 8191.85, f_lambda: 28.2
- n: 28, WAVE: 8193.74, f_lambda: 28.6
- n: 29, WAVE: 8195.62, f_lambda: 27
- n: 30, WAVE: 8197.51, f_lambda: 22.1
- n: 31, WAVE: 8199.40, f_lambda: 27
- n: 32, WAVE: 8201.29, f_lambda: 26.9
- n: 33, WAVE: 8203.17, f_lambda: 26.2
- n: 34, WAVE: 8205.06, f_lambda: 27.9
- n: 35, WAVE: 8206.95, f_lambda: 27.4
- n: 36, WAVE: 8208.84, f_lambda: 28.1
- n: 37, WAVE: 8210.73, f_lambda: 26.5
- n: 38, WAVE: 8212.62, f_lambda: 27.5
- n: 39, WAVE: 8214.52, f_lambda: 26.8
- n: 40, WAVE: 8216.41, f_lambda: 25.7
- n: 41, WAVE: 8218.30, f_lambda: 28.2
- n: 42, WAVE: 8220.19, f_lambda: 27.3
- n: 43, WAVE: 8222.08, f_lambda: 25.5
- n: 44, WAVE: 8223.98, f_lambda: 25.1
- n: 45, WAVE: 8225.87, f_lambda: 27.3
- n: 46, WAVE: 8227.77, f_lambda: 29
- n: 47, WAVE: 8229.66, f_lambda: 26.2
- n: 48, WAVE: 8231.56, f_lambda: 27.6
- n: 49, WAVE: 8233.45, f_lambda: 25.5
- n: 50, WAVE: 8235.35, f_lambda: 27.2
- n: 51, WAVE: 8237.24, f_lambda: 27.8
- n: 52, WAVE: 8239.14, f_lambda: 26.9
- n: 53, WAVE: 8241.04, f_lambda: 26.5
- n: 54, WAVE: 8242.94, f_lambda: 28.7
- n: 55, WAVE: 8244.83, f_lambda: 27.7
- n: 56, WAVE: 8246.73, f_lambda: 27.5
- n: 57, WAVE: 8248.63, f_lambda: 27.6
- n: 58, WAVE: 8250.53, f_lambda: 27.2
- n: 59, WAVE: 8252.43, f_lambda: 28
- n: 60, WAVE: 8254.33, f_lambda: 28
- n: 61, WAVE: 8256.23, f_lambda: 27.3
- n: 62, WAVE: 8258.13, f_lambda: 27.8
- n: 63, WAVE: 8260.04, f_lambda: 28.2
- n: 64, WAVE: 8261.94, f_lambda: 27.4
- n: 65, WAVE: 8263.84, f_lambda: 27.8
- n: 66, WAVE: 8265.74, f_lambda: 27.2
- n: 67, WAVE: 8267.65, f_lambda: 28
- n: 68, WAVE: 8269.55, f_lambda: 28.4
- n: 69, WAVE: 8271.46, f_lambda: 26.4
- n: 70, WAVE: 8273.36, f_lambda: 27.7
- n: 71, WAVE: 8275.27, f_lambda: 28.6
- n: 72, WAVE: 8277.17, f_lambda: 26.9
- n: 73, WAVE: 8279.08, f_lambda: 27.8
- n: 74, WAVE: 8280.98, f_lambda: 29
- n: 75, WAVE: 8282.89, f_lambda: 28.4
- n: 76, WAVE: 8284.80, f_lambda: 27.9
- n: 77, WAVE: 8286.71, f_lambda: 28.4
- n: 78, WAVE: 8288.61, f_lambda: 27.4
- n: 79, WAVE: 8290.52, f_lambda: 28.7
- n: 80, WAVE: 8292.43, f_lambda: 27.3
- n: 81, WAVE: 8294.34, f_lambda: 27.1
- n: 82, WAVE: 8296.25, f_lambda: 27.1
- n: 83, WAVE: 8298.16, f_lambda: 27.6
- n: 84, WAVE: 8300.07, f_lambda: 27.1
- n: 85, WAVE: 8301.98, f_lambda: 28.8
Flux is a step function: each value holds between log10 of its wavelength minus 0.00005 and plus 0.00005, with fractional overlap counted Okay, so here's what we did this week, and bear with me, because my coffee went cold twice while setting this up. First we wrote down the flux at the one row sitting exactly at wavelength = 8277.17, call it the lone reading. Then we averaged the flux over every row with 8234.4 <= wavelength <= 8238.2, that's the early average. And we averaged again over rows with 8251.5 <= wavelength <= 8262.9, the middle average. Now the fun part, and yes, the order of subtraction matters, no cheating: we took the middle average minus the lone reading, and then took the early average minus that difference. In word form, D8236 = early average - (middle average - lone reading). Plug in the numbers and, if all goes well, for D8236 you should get 26.6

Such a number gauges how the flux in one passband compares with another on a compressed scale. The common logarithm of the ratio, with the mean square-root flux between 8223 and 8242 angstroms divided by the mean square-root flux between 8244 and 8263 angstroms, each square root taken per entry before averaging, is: -0.006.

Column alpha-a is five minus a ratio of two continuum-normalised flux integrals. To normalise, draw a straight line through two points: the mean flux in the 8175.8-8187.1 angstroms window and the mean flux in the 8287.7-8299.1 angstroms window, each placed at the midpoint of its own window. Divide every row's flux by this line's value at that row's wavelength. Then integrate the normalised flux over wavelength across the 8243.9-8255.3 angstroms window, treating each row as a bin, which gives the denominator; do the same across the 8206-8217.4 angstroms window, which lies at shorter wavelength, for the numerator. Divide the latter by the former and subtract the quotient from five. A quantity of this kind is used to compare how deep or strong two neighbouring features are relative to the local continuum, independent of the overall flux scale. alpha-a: 4.02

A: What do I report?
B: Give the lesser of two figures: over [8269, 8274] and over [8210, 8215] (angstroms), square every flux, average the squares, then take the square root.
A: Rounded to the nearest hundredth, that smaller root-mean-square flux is 26.94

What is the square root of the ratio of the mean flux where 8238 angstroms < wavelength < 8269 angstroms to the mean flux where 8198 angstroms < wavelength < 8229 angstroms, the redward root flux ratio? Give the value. 1.01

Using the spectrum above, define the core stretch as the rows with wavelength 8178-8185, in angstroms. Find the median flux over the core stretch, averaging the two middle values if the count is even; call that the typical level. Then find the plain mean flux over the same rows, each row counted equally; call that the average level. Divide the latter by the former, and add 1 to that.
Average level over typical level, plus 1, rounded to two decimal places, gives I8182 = 2.01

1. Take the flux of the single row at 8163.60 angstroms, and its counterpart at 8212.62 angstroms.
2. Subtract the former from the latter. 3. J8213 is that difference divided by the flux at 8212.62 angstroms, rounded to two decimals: 0.04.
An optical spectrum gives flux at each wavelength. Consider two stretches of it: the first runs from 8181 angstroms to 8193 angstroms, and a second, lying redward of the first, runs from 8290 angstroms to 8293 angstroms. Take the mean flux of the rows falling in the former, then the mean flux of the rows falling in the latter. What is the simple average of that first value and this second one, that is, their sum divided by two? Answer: 27.5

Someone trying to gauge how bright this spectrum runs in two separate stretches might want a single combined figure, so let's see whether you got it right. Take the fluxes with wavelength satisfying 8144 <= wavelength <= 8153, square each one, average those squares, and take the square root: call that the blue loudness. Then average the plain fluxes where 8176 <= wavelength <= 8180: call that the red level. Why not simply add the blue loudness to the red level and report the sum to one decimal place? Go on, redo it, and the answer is 55.5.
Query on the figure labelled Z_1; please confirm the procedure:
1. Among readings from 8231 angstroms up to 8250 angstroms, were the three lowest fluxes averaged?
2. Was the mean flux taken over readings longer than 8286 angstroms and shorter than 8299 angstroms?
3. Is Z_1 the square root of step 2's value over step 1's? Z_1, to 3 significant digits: 1.03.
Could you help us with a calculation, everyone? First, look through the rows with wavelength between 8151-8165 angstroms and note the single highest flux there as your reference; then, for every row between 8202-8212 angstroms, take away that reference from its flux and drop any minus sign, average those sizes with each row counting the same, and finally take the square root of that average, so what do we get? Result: 1.37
